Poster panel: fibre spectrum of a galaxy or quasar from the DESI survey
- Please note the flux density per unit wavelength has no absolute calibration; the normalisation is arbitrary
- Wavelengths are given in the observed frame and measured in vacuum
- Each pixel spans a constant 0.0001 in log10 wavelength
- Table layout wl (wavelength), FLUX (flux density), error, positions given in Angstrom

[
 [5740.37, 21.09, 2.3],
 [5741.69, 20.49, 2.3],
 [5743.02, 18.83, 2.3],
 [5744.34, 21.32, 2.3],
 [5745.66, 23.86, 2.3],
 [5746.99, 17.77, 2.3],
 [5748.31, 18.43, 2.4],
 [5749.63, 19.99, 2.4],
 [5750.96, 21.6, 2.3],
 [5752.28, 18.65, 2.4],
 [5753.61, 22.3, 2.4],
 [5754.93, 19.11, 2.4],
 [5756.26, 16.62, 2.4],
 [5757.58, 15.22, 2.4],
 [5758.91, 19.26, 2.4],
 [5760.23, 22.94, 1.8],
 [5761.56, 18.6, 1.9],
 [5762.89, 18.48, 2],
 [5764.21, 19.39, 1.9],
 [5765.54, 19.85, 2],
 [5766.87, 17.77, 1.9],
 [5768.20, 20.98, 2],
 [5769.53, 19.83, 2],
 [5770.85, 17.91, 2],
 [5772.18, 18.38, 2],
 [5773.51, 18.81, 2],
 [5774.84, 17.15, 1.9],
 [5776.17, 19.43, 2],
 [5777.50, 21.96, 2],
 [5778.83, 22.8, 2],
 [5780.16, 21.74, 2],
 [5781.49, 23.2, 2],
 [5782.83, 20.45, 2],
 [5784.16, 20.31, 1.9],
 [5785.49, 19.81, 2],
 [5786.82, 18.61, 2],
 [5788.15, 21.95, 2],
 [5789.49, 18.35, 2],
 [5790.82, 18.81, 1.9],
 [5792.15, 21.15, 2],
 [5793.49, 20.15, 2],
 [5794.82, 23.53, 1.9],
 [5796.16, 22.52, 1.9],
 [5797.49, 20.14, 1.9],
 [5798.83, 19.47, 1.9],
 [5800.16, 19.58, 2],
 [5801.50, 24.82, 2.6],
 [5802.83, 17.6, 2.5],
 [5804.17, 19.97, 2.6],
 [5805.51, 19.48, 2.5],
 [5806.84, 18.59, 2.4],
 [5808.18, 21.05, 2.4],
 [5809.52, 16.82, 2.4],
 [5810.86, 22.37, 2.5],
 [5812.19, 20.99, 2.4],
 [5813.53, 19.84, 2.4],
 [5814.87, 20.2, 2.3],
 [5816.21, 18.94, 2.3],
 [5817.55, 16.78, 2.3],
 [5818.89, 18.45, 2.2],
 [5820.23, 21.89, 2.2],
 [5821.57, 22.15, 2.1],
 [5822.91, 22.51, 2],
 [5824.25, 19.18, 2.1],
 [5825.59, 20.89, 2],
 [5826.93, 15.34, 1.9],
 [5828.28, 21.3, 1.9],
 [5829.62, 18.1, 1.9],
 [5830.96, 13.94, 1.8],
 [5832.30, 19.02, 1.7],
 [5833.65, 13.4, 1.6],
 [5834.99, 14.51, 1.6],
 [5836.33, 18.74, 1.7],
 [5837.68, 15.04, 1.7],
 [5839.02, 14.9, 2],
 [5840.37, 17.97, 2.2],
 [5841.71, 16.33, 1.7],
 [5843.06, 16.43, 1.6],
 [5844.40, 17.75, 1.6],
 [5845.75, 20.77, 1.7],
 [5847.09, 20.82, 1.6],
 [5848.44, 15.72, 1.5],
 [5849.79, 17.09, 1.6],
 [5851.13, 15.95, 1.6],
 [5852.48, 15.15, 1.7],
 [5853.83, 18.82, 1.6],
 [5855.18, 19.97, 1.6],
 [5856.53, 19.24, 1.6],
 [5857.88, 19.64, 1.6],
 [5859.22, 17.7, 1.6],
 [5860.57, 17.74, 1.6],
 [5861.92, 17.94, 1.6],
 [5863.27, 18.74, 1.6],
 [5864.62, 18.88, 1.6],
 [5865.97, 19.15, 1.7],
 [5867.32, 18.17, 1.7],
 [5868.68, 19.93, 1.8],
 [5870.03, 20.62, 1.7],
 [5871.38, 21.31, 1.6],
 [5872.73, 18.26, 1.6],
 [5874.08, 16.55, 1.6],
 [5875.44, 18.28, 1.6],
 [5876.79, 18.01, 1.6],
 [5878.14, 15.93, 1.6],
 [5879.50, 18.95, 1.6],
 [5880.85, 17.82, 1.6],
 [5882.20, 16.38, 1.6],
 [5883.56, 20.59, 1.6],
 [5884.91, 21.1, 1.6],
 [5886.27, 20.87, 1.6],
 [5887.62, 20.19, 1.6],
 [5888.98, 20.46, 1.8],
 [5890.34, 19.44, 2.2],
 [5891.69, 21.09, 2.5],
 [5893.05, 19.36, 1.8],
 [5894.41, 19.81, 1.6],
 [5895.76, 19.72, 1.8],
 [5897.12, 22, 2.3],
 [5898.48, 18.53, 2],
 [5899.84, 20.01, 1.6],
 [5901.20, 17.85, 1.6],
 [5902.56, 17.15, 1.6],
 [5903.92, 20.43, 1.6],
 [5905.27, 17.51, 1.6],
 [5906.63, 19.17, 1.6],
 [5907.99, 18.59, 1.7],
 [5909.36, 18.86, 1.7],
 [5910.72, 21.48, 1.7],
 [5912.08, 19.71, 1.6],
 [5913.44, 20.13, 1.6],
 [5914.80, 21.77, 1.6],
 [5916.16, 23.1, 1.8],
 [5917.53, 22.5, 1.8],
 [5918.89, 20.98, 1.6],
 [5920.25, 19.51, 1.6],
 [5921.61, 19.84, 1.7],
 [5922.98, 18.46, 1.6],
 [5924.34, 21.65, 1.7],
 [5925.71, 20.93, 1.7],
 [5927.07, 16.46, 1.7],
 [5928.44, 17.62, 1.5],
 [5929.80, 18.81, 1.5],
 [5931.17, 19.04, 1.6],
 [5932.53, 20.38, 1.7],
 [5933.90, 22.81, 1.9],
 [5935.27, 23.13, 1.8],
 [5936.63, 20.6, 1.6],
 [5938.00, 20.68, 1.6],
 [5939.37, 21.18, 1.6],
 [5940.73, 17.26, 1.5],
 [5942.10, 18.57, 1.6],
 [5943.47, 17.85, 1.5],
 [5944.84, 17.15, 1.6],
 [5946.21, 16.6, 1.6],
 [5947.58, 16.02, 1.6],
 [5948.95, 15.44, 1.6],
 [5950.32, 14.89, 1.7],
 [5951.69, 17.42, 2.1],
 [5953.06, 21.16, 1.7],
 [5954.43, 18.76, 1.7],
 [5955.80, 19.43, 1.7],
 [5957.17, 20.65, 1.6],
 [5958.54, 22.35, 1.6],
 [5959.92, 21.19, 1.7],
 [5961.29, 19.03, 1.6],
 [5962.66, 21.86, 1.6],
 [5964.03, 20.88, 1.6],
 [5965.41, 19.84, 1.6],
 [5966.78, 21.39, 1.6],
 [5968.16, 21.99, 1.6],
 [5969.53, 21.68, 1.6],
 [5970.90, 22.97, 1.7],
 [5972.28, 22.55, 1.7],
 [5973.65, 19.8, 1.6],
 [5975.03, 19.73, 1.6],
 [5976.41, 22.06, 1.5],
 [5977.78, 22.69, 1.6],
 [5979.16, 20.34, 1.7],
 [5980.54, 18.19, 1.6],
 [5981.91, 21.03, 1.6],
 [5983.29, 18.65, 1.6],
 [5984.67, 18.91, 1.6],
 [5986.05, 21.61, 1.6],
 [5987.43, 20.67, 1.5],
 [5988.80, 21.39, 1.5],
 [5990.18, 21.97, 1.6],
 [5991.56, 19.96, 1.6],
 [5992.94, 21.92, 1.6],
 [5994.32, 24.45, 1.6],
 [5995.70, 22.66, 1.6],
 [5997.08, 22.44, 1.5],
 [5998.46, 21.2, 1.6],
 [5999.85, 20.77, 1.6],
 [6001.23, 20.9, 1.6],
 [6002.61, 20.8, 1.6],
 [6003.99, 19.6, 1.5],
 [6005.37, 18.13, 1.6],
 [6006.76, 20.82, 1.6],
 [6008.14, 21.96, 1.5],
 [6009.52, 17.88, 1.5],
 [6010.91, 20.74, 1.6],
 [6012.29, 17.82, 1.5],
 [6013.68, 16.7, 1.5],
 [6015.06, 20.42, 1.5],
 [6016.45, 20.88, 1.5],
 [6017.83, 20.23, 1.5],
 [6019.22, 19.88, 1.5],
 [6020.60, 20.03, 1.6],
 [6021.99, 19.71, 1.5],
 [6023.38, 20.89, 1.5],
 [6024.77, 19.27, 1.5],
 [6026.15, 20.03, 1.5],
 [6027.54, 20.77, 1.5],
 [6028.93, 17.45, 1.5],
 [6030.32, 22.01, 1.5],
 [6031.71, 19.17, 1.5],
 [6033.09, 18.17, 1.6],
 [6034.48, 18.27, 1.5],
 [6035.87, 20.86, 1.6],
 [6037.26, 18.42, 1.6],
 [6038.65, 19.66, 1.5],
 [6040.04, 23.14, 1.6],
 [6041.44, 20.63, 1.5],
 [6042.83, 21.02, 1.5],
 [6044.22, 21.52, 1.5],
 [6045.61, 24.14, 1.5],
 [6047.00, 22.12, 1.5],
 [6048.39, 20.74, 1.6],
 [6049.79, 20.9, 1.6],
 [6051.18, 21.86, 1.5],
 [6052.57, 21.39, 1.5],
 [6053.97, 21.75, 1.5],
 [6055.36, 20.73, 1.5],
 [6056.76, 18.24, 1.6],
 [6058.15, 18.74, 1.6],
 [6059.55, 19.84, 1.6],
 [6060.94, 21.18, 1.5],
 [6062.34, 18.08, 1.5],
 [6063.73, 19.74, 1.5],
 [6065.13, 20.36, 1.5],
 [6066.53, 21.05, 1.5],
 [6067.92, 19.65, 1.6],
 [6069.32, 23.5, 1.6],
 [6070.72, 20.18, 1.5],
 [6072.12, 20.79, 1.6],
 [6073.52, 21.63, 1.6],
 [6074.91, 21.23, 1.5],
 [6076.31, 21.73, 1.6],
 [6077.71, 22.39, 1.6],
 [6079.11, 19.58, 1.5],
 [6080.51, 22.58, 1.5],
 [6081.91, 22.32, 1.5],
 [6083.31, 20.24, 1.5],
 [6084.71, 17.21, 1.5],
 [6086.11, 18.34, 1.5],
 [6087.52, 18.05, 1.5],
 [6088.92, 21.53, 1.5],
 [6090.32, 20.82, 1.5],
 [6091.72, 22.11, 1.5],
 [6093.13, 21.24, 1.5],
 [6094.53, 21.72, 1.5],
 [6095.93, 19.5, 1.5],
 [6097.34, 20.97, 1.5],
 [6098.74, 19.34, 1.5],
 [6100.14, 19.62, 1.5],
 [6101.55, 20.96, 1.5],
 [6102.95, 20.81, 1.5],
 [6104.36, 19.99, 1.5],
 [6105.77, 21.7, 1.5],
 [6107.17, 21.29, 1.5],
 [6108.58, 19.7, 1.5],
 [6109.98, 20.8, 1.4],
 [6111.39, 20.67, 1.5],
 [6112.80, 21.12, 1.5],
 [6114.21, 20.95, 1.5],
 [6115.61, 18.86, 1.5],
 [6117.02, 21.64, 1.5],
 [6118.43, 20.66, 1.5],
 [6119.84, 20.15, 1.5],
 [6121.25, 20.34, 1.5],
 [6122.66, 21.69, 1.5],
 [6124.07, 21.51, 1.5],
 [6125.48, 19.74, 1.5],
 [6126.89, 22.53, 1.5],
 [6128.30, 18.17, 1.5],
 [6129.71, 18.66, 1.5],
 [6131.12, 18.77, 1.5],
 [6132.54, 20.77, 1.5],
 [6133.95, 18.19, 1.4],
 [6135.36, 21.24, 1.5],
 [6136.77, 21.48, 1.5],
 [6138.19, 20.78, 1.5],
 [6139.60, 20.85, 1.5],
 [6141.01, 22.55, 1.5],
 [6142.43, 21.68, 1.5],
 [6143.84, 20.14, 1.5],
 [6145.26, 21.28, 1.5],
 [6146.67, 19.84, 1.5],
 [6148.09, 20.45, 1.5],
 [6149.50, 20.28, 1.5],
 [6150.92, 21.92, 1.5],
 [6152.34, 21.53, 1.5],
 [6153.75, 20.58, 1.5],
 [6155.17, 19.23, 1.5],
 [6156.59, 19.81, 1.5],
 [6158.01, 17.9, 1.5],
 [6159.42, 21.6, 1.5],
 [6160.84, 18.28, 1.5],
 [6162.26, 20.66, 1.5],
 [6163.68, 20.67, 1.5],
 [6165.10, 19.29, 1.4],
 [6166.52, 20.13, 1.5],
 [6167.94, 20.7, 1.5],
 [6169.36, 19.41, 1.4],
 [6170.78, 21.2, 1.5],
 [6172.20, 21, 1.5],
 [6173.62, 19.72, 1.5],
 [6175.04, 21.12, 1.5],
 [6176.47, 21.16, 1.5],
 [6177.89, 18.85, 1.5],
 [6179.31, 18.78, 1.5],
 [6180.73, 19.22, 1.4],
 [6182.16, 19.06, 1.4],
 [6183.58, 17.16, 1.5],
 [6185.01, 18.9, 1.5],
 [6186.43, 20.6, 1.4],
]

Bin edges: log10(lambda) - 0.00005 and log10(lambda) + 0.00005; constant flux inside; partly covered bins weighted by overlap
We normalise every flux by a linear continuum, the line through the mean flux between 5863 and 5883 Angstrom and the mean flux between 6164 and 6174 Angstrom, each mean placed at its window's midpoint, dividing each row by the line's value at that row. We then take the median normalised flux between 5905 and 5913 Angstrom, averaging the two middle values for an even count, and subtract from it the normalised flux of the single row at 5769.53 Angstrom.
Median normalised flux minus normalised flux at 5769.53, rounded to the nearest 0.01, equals -0.09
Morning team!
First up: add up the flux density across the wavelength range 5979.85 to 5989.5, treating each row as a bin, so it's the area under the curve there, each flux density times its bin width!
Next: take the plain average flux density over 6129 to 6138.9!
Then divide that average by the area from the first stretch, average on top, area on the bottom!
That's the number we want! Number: 0.103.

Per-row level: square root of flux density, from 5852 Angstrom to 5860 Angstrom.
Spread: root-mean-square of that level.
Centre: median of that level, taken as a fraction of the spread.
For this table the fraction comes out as 1.02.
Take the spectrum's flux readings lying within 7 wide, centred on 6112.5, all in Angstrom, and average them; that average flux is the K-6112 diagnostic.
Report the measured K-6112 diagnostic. 20.5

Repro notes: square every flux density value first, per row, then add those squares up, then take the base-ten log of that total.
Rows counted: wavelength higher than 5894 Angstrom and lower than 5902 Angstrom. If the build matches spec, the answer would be 3.37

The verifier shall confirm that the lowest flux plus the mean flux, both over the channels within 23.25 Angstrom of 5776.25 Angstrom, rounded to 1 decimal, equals 35.1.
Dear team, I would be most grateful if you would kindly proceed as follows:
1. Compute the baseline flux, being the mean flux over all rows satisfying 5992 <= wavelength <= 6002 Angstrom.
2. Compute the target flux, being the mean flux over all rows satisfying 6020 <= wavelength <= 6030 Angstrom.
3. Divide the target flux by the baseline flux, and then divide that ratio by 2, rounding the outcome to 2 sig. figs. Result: 0.45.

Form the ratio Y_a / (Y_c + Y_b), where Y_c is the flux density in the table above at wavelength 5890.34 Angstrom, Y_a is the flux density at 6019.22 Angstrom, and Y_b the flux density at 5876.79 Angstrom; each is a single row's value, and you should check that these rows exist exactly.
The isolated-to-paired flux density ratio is 0.53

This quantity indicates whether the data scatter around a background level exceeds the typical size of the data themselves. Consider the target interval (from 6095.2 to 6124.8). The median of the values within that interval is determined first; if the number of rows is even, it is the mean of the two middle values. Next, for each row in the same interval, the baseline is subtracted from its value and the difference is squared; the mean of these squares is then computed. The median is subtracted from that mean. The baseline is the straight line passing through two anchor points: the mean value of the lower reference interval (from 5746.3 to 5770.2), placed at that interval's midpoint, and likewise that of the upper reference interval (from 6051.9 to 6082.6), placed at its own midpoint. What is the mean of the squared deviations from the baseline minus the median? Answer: -20.0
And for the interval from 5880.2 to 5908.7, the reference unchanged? -17.4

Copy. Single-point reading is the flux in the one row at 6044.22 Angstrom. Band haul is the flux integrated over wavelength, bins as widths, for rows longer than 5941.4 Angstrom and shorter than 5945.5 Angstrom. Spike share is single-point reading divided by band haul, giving 0.29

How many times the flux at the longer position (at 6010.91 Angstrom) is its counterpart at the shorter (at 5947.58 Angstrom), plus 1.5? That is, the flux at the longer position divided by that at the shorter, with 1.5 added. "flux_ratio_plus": 2.79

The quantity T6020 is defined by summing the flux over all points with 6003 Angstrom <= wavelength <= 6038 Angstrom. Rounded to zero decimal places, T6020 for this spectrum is 490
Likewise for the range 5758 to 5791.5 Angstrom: 497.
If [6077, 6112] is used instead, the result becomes 513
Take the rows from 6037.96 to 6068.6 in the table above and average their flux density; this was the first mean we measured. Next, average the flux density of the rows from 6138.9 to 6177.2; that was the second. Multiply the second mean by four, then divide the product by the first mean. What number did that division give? 3.95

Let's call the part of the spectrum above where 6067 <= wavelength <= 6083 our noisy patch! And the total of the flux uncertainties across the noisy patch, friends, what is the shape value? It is 17.1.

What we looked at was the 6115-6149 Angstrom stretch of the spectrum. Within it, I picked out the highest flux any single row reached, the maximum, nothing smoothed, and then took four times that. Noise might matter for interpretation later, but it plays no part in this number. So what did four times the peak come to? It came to 90.2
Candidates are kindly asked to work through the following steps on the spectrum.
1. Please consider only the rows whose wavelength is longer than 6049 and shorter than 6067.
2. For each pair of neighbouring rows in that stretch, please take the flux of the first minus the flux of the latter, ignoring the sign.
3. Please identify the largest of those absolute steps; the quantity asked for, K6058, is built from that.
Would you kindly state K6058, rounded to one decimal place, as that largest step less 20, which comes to -16.9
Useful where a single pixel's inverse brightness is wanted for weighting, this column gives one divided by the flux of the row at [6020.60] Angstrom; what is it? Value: 0.050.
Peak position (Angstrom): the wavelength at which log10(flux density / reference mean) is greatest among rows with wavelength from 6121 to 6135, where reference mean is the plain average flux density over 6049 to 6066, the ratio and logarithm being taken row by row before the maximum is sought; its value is 6126.89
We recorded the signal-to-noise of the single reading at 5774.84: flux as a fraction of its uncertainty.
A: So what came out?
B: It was 9.0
